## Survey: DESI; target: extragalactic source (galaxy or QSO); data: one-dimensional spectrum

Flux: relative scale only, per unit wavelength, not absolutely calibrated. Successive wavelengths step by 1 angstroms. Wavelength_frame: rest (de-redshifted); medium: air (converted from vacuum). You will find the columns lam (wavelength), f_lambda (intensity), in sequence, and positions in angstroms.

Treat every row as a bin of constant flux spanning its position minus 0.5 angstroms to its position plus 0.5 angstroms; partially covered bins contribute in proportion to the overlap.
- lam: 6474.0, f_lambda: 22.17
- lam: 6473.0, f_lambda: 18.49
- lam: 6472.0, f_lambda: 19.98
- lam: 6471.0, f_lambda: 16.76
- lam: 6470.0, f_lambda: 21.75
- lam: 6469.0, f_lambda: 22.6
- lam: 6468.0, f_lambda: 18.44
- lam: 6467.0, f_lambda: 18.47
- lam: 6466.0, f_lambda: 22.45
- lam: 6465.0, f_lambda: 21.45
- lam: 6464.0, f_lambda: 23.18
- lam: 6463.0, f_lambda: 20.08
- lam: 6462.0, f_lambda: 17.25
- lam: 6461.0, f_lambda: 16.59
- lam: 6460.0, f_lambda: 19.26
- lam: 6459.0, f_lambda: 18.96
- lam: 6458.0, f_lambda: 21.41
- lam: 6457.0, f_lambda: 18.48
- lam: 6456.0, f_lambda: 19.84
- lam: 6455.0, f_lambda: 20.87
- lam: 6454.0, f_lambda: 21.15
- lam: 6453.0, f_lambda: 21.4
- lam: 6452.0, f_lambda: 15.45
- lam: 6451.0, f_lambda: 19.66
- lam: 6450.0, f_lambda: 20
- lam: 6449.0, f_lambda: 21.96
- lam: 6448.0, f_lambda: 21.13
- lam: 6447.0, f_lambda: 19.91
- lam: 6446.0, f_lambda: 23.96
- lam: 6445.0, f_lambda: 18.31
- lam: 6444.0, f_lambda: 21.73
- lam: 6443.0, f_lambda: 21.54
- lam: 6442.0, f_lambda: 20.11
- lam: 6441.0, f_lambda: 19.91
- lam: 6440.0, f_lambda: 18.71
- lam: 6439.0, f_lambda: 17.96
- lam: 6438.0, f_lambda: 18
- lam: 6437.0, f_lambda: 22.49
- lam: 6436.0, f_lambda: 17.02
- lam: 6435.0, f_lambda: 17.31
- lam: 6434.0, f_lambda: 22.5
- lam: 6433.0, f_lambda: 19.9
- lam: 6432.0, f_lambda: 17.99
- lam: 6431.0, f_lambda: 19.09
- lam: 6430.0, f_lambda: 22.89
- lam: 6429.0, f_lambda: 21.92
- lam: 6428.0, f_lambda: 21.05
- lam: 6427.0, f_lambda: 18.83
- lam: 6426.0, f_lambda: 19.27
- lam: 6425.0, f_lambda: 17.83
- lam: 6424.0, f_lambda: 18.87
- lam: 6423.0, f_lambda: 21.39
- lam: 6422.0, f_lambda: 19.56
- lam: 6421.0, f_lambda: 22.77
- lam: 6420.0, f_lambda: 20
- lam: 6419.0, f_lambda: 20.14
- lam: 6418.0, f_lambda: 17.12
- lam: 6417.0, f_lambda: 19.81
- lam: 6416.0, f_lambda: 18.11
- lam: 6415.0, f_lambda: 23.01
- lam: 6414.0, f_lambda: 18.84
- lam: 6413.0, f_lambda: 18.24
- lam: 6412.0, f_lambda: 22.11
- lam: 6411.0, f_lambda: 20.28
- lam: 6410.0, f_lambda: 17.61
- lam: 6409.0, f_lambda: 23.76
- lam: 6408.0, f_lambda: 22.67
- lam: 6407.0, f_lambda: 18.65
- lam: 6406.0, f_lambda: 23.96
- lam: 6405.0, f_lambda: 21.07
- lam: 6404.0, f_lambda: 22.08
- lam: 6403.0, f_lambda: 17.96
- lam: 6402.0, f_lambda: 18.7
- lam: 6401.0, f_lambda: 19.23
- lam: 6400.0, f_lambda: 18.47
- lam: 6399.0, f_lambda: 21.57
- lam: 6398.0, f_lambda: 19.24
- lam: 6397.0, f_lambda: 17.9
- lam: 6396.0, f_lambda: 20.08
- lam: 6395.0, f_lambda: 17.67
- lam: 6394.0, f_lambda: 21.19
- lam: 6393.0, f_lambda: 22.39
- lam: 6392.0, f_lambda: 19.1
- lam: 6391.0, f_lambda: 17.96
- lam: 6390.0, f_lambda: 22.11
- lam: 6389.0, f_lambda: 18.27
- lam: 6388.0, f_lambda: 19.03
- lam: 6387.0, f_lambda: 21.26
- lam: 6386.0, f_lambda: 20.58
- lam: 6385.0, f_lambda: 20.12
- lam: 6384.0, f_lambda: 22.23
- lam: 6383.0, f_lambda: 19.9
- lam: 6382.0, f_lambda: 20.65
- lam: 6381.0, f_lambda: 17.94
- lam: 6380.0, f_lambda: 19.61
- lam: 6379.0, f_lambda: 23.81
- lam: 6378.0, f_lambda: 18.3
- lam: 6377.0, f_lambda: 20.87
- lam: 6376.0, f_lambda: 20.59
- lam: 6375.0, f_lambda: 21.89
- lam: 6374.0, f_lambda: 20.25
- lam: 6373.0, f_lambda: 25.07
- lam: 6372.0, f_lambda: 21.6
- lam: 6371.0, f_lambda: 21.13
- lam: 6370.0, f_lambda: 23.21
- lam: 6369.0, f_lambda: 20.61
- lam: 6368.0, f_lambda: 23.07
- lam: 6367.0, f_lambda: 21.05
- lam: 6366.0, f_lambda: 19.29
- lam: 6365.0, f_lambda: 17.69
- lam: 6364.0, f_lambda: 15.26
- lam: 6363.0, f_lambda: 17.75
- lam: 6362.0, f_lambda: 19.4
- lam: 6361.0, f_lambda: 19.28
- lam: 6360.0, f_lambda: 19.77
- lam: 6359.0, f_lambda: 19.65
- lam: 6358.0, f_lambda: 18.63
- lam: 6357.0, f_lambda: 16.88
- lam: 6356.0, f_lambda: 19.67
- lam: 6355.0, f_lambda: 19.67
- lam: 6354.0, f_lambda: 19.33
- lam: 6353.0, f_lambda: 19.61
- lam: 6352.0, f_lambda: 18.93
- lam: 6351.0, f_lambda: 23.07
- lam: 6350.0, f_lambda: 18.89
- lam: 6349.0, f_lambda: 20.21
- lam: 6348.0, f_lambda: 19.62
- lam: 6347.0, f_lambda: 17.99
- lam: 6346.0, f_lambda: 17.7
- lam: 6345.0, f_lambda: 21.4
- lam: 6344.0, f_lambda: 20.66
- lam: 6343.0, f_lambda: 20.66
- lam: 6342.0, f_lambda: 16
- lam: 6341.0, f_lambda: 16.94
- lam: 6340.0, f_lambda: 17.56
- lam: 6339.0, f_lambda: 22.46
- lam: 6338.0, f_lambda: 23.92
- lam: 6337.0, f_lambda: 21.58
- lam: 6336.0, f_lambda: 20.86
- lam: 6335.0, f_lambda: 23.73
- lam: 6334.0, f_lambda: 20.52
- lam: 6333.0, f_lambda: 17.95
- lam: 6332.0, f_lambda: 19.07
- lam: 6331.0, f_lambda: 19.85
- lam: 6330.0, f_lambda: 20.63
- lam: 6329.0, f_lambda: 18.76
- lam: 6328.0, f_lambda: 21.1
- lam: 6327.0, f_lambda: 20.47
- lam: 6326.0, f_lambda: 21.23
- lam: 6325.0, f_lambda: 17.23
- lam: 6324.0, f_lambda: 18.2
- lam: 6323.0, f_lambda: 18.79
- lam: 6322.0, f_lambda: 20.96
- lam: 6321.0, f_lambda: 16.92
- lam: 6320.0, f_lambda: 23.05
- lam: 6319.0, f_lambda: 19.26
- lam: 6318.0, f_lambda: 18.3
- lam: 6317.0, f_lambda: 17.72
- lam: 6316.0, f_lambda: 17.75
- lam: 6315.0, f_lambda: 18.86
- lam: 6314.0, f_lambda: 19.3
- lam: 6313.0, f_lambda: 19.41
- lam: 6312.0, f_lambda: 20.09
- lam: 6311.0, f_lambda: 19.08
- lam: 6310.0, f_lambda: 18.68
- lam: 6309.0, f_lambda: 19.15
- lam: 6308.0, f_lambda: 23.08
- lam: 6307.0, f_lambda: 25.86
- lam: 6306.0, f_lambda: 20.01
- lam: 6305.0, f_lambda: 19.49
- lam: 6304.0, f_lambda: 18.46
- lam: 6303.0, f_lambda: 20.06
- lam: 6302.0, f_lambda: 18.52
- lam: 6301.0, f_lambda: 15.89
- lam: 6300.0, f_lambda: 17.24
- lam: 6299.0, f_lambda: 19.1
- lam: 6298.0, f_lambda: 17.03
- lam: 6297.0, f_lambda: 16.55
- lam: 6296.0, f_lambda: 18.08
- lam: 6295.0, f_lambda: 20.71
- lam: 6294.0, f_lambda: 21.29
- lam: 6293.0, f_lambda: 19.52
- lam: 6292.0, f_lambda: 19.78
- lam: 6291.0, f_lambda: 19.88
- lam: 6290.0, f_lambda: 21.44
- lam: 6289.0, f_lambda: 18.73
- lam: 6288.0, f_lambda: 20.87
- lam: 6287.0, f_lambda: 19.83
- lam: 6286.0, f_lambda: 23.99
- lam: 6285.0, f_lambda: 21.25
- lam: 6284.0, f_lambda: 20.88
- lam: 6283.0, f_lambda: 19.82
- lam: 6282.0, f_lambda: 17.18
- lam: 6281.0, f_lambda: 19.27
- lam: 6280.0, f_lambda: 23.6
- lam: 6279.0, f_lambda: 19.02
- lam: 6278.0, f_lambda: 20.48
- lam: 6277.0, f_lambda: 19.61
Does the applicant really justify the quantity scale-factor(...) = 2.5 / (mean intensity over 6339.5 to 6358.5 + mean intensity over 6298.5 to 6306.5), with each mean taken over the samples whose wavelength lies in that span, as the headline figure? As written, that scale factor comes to 0.0663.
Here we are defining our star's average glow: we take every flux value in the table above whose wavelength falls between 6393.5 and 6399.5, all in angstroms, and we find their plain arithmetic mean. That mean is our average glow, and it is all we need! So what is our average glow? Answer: 19.6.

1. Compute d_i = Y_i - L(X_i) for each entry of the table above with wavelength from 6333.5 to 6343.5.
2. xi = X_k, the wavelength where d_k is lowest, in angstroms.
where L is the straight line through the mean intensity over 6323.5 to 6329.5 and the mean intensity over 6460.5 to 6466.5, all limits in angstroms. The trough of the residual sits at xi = 6342.0 angstroms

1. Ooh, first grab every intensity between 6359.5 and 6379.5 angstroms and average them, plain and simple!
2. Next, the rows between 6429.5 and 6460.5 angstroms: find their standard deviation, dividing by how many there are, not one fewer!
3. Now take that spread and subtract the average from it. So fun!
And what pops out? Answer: -18.6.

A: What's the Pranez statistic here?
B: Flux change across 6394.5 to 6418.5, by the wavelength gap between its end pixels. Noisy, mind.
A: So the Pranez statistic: 0.0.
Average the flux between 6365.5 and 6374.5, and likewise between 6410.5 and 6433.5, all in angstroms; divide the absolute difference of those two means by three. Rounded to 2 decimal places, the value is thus 0.58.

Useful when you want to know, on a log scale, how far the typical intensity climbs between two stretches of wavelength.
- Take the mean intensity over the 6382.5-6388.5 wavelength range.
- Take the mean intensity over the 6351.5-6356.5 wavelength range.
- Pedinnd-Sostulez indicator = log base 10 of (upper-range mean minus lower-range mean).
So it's 0.0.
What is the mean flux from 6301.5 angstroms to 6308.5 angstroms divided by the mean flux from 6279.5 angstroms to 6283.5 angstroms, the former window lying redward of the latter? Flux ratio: 1.04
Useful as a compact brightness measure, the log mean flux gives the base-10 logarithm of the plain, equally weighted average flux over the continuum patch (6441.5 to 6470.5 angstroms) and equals 1.31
